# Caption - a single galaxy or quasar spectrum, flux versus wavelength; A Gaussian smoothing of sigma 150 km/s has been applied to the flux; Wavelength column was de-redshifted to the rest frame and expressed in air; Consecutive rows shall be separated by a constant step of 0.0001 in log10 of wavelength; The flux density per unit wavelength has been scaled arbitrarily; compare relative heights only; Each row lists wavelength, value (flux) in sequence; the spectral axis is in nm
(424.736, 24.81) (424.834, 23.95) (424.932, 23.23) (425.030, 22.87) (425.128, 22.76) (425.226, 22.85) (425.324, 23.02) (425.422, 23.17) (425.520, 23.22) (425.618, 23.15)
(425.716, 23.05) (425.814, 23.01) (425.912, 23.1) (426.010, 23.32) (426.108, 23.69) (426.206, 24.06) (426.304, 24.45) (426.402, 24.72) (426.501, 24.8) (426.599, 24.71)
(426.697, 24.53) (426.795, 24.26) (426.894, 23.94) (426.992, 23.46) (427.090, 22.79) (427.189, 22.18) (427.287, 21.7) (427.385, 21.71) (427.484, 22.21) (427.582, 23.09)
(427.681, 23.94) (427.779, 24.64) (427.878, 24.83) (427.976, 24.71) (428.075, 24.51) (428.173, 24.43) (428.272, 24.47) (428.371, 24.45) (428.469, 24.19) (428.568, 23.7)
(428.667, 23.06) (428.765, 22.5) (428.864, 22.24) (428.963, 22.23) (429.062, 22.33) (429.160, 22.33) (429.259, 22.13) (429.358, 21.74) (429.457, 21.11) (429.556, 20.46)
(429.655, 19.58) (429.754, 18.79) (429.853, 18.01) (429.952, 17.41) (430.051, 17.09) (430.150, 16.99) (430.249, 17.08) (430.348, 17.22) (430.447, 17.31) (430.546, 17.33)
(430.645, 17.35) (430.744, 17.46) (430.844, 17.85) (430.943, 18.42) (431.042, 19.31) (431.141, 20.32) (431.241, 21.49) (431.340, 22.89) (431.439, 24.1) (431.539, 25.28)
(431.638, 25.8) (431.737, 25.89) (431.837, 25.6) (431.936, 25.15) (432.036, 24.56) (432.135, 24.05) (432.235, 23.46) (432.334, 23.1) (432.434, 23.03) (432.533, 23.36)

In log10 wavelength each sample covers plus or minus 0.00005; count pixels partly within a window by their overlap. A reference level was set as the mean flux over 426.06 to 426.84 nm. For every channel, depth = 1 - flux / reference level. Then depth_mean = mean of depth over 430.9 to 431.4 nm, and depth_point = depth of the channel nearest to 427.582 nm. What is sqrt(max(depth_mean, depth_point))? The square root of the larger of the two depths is 0.40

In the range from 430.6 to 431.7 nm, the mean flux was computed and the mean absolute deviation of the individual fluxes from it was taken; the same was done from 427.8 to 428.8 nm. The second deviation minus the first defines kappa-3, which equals -2.1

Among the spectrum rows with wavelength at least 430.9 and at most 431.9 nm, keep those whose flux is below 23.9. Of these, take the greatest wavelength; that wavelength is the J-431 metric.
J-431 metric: 431.340 nm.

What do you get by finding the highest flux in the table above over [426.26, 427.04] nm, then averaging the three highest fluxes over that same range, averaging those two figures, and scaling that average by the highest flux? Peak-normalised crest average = 0.999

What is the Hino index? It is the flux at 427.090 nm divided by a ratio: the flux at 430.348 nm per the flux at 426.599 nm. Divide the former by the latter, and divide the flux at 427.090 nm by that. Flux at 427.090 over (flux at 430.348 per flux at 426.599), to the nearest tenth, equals 32.7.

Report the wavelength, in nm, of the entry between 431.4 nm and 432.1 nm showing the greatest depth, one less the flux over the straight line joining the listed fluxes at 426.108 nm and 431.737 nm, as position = 431.439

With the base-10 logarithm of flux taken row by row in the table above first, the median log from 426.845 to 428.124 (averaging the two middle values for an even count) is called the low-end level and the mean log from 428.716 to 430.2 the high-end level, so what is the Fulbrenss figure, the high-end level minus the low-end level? -0.065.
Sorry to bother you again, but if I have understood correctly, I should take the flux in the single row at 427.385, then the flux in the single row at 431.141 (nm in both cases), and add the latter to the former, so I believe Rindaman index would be 42.0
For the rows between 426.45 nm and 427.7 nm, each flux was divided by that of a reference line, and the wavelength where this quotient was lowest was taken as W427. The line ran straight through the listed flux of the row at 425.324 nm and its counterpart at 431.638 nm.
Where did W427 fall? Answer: 427.385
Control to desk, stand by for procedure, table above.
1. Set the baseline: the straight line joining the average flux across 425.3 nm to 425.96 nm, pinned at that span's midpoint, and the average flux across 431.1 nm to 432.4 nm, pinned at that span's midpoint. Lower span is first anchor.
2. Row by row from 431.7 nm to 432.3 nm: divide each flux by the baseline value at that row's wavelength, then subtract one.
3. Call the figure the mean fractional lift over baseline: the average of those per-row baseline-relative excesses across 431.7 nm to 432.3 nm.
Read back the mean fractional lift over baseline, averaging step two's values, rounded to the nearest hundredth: 0.03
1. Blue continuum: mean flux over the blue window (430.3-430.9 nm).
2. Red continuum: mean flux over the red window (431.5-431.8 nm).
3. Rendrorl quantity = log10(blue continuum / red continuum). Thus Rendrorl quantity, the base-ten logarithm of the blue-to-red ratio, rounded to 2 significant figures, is -0.17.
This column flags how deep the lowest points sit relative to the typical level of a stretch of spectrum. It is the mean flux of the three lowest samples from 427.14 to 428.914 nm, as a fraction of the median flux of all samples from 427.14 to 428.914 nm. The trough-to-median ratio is 0.918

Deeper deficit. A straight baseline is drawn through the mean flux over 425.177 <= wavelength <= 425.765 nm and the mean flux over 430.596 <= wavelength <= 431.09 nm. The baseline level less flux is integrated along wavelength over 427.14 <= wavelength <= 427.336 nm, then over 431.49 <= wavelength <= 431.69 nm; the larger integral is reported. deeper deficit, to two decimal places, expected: -0.10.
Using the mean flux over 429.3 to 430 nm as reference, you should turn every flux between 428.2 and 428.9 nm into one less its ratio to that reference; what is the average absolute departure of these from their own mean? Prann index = 0.040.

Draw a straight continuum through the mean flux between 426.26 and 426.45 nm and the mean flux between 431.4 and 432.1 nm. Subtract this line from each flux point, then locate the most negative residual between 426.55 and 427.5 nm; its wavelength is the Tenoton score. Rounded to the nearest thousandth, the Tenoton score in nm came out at 427.385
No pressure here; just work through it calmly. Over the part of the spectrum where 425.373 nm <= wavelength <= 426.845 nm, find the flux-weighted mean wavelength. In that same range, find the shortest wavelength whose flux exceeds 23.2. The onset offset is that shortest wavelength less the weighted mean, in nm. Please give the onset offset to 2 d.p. -0.60 nm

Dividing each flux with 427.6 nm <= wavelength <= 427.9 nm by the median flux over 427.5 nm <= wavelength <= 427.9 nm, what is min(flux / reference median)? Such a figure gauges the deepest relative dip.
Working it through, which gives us 0.99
